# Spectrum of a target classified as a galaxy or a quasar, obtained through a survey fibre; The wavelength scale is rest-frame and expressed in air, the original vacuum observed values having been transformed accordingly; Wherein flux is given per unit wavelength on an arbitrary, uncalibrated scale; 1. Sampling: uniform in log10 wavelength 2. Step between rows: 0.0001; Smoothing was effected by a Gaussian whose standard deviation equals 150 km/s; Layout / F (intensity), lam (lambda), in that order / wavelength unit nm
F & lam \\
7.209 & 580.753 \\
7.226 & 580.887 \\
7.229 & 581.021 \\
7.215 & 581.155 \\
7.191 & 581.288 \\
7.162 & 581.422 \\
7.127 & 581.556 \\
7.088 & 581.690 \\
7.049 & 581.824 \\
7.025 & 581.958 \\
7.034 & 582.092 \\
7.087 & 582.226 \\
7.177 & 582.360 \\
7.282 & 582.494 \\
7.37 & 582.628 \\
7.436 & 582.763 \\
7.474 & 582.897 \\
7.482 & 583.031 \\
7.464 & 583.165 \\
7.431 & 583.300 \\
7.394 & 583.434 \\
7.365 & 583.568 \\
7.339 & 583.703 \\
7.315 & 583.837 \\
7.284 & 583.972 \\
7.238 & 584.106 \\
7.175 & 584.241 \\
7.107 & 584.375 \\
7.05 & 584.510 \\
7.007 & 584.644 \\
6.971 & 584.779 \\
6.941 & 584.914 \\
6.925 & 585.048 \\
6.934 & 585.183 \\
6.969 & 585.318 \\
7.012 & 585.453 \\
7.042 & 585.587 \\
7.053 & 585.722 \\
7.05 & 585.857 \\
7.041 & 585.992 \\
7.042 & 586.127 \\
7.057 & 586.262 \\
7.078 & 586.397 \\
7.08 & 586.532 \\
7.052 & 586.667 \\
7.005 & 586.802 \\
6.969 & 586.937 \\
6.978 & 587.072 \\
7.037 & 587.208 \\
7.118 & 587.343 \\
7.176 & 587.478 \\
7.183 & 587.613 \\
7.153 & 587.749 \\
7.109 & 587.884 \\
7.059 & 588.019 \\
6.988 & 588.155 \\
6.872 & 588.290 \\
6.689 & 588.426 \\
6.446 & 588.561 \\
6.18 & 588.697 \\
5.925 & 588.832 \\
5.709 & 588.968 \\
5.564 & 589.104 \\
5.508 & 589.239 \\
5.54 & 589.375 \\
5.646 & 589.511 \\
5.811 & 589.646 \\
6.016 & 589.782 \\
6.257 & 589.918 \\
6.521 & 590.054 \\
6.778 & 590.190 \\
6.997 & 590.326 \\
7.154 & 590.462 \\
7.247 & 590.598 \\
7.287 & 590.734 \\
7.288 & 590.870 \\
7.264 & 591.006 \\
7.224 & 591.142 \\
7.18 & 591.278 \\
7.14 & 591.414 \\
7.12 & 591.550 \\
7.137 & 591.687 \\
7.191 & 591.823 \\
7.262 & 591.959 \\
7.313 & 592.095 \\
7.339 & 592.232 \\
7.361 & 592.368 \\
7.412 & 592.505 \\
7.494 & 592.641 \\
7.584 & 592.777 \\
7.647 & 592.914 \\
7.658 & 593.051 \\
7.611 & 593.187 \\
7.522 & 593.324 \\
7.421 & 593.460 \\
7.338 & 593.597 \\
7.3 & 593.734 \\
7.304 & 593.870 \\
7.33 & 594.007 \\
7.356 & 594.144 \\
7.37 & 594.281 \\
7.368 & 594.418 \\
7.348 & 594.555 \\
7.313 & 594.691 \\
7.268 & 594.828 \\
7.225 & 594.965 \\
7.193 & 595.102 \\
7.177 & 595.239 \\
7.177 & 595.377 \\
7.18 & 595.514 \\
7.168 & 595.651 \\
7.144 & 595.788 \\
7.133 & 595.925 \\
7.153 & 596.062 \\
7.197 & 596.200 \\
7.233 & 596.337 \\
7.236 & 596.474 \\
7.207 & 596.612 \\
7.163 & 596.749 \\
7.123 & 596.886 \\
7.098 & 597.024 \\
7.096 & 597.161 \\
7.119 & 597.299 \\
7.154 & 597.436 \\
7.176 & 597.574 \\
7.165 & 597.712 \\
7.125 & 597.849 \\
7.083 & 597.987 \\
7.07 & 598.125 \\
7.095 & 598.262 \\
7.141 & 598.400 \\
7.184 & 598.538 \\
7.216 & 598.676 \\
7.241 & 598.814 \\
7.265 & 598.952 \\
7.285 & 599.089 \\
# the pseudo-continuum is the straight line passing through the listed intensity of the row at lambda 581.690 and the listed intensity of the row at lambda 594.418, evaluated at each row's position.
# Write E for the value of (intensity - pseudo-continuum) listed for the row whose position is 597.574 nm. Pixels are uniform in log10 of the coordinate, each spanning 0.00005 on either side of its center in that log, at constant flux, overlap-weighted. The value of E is -0.26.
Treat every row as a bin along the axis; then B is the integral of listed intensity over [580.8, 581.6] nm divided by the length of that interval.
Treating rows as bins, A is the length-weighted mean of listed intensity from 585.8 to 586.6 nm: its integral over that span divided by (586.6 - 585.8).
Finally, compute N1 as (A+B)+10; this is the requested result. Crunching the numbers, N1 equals 24.3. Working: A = 7.06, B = 7.19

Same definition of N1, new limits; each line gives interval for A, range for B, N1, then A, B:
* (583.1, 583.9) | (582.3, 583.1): 24.8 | 7.38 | 7.37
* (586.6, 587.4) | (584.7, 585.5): 24.0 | 7.02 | 6.95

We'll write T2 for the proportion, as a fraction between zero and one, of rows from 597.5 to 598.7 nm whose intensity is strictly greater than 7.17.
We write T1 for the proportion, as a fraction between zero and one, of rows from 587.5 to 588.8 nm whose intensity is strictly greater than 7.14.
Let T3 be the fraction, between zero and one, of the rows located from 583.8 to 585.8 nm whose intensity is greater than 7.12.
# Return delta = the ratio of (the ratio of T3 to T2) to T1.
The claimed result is 4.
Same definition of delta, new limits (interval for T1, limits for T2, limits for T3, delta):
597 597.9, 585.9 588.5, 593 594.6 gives 22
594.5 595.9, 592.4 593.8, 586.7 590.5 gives 0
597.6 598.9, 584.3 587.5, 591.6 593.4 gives 43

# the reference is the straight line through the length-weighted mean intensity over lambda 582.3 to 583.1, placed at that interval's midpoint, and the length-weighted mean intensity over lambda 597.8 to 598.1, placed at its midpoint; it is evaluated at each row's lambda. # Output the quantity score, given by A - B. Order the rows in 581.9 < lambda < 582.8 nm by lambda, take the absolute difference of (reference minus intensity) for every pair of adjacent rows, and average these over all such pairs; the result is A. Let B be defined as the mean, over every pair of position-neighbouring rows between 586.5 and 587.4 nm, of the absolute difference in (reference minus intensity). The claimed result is 0.028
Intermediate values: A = 0.07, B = 0.043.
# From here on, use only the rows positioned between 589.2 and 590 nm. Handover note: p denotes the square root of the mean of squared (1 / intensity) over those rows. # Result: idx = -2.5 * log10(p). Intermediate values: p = 0.173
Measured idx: 1.904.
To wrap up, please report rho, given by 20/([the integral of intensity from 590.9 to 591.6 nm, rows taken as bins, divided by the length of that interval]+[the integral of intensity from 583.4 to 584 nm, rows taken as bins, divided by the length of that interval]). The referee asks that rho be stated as 1.38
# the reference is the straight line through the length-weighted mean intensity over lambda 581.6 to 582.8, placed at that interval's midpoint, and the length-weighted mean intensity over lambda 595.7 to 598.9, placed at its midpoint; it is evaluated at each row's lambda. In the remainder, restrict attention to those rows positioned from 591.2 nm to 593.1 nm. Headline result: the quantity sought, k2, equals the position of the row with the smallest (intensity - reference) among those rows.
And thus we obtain 591.550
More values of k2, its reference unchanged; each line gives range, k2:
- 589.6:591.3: 589.646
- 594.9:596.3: 595.925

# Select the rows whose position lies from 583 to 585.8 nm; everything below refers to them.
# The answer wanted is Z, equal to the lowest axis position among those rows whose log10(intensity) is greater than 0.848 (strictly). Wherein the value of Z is 583.031 nm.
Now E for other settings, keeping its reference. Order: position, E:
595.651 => -0.23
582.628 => 0.26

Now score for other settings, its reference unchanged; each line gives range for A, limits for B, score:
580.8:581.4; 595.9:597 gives -0.018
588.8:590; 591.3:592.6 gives 0.105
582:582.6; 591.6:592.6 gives 0.037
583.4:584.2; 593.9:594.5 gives 0.013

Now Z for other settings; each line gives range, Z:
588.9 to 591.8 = 590.462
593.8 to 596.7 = 593.870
